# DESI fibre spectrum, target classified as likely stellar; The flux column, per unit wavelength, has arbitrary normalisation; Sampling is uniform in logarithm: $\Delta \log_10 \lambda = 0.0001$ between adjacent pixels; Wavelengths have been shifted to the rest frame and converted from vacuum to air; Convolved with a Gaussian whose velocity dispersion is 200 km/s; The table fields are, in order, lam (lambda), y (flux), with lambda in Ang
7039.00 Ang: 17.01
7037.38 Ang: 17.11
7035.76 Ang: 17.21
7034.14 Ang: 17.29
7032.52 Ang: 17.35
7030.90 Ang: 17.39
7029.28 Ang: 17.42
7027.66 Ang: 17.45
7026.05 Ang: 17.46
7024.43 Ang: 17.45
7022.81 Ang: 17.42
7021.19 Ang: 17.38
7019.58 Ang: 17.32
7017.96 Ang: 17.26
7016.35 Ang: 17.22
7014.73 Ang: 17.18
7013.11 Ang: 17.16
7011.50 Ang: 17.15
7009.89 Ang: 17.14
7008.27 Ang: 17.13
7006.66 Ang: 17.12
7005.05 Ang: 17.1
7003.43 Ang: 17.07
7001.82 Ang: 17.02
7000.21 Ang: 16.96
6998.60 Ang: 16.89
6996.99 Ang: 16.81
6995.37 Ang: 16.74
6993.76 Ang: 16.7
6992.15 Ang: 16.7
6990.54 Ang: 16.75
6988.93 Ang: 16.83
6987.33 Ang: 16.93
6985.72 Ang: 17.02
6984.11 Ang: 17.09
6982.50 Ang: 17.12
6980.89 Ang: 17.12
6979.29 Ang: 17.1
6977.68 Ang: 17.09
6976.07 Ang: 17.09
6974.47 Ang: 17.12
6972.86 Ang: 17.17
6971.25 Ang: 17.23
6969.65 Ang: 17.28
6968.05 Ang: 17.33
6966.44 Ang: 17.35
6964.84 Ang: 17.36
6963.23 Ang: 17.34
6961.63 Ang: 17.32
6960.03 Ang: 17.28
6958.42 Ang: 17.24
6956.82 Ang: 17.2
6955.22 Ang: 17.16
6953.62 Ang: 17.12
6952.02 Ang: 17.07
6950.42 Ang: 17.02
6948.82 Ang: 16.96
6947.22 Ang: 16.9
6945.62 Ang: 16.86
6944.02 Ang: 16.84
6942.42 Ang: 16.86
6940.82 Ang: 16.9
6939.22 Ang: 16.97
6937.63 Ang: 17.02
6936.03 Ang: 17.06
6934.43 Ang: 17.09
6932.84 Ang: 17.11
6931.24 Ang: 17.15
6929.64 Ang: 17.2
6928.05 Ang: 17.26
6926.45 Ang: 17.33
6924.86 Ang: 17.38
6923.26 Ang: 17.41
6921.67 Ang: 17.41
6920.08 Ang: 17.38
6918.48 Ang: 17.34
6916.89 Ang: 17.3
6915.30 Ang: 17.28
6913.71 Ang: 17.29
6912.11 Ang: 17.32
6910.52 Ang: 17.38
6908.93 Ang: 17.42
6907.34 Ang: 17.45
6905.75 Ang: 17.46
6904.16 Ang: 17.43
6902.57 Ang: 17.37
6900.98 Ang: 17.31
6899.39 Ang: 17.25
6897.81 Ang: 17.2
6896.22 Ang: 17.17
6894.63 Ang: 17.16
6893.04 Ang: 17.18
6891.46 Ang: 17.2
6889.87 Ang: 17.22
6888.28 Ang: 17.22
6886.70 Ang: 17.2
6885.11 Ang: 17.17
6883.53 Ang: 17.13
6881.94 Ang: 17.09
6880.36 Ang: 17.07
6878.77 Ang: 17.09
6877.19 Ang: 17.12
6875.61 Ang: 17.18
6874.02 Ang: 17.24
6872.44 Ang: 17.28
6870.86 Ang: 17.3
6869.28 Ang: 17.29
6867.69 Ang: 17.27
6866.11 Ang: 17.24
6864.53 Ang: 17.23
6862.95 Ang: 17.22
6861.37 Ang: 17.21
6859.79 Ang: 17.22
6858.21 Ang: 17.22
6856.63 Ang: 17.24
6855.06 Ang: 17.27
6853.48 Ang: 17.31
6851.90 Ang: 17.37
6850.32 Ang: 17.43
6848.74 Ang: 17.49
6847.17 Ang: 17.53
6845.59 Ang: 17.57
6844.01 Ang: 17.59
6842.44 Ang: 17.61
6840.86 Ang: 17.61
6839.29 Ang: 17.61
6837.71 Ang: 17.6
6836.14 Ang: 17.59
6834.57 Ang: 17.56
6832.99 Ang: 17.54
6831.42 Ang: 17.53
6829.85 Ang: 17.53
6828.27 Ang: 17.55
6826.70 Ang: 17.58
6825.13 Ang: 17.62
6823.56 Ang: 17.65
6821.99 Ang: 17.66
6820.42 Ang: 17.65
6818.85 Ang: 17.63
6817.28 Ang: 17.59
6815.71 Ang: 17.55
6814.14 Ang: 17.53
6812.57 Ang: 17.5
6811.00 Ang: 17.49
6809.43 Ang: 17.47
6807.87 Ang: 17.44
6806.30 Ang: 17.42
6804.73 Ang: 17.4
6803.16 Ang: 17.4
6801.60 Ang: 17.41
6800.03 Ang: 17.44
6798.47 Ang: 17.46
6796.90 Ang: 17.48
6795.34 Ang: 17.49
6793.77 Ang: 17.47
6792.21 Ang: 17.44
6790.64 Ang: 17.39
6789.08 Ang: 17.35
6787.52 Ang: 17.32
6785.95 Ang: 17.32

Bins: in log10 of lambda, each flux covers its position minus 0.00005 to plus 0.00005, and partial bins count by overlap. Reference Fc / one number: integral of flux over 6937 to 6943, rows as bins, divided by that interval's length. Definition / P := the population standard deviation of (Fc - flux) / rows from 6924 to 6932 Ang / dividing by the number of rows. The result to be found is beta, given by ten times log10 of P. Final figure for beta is -10.8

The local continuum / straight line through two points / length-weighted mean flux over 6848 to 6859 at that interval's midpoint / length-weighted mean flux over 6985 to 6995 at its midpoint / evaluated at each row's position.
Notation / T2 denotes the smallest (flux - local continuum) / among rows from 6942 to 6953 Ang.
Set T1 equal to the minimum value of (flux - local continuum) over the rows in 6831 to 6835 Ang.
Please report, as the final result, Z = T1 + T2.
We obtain -0.04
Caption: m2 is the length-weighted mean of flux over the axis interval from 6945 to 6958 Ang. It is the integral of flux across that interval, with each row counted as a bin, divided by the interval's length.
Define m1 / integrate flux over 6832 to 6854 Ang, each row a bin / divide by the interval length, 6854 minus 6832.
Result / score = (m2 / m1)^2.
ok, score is 0.95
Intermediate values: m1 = 17.5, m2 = 17.05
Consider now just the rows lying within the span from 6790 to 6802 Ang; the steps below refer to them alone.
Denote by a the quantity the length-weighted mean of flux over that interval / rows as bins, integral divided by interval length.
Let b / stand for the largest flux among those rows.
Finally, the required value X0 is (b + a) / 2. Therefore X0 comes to 17.5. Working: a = 17.4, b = 17.49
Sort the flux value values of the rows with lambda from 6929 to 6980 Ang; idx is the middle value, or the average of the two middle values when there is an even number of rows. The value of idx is 17.1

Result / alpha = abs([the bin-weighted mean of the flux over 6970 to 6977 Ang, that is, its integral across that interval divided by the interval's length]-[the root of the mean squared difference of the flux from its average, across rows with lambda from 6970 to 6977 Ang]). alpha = 17.1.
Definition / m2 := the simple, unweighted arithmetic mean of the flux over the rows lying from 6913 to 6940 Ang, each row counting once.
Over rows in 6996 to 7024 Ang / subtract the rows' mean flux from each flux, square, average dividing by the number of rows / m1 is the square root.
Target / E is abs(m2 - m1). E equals 17.08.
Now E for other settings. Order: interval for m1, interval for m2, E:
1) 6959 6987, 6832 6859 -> 17.37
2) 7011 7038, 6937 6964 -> 16.95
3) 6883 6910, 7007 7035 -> 17.19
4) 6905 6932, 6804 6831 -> 17.46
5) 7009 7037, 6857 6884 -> 17.09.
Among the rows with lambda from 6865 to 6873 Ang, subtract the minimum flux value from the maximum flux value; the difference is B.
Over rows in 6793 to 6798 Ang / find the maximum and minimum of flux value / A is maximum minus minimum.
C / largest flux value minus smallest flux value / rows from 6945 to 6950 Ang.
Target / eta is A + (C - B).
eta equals 0.06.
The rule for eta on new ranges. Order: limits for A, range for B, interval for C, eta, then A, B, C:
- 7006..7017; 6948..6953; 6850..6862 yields 0.21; 0.10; 0.11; 0.22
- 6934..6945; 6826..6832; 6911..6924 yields 0.33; 0.25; 0.05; 0.13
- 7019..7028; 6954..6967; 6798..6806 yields 0.00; 0.14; 0.20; 0.06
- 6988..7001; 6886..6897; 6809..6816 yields 0.28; 0.26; 0.06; 0.08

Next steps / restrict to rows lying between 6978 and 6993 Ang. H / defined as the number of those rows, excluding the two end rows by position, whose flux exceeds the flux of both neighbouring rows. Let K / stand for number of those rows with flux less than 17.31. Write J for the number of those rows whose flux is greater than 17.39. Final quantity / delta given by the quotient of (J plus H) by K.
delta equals 0.00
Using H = 0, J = 0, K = 9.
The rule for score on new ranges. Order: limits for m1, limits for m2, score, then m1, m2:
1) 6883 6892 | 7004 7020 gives 1.00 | 17.2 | 17.17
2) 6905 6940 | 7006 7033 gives 1.00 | 17.3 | 17.30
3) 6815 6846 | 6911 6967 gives 0.95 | 17.6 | 17.17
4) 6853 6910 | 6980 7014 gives 0.97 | 17.2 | 16.98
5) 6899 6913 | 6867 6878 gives 0.98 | 17.4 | 17.24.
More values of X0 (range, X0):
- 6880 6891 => 17.2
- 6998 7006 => 17.1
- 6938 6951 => 17.0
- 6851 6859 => 17.3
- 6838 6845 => 17.6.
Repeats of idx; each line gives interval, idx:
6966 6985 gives 17.1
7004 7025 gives 17.2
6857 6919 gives 17.2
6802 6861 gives 17.5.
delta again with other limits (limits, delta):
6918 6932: 0.67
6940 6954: 0.00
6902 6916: 2.50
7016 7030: 3.00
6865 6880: 0.11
